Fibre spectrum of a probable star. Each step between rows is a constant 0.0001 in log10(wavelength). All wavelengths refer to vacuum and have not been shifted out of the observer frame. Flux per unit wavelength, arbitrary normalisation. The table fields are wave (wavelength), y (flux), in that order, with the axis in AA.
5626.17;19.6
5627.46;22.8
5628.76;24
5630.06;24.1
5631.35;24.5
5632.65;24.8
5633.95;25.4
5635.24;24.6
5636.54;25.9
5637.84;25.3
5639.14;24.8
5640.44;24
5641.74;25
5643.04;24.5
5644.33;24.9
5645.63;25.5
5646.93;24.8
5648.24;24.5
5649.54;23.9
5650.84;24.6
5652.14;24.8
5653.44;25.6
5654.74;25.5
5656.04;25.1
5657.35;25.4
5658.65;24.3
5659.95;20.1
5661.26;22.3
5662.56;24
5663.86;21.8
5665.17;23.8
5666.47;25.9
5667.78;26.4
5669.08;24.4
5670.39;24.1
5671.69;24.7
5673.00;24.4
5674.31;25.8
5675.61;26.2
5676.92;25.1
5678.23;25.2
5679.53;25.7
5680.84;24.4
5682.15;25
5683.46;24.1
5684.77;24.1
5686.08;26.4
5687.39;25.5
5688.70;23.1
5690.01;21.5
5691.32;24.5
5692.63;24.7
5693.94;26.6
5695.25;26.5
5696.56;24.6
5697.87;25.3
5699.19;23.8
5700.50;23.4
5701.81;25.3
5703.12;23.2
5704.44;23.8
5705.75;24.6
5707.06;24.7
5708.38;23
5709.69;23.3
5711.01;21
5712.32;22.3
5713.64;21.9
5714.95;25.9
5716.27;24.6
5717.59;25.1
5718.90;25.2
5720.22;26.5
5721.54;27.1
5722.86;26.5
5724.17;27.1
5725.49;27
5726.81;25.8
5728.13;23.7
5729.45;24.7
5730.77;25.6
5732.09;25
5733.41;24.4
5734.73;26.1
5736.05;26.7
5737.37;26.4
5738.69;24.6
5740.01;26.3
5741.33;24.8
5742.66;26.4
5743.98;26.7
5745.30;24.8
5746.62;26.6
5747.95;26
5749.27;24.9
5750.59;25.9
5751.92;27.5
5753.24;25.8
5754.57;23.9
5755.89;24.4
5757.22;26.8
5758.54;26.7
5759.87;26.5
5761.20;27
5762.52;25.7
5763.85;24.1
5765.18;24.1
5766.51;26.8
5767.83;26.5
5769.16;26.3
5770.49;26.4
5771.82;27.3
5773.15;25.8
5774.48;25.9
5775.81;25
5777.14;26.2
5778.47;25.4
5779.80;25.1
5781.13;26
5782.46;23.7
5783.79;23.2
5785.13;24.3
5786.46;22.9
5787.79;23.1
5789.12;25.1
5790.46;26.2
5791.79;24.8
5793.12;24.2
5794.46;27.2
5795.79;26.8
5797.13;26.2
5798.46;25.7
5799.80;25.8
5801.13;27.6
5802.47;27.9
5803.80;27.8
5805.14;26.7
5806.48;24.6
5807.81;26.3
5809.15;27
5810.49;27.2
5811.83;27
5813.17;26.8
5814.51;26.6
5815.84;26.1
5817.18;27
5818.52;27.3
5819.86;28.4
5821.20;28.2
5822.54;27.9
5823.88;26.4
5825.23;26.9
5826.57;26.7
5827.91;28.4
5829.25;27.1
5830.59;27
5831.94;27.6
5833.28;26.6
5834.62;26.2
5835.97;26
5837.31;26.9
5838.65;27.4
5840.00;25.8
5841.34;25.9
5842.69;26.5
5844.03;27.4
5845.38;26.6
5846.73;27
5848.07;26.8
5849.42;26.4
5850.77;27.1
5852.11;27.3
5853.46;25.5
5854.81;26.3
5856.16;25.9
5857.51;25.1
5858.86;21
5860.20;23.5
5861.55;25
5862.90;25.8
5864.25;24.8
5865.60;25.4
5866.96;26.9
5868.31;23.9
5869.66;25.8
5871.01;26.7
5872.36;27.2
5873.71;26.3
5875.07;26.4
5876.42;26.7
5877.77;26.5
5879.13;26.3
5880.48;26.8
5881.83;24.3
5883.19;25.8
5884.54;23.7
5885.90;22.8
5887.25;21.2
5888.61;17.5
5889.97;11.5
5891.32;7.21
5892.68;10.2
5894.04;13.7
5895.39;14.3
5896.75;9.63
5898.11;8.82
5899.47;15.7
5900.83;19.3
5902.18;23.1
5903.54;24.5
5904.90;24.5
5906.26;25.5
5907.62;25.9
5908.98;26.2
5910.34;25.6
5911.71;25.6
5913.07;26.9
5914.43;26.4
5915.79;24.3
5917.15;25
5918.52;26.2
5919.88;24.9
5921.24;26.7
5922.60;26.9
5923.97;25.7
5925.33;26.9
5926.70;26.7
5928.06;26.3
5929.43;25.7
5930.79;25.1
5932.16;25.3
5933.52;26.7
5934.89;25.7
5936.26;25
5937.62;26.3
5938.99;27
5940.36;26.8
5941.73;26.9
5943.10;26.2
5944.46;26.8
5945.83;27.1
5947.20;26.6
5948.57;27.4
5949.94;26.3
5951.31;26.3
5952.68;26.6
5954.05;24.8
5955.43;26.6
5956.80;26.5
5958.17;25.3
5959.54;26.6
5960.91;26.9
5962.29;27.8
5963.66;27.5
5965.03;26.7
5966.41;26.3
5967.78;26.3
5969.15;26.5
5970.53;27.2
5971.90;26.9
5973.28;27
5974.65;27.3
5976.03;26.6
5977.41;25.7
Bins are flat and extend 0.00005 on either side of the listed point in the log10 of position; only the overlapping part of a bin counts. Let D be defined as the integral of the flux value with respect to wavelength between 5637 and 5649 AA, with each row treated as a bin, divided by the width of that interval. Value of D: 24.8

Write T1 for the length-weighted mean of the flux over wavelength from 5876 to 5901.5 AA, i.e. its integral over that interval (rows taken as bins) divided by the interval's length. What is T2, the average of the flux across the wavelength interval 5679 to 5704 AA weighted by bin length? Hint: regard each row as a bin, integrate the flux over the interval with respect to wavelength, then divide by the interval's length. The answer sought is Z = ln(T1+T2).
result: 3.76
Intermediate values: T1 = 18.4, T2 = 24.6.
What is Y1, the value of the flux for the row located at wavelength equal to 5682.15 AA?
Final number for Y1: 25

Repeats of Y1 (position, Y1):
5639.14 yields 24.8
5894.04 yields 13.7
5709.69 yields 23.3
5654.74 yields 25.5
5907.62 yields 25.9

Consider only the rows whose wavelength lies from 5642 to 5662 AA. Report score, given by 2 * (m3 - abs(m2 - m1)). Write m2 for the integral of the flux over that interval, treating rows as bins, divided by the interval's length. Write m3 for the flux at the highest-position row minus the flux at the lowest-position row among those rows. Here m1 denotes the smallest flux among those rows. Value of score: -13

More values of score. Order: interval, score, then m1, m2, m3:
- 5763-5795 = 2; 22.9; 25.2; 3.1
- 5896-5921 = 3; 8.82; 22.7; 15.3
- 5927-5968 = -3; 24.8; 26.4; 0.0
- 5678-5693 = -7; 21.5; 24.5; -0.5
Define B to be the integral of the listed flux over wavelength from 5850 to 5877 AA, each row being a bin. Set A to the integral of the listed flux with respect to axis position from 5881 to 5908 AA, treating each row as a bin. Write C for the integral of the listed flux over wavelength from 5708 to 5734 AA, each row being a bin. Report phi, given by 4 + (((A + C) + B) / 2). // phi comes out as 921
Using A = 498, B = 692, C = 645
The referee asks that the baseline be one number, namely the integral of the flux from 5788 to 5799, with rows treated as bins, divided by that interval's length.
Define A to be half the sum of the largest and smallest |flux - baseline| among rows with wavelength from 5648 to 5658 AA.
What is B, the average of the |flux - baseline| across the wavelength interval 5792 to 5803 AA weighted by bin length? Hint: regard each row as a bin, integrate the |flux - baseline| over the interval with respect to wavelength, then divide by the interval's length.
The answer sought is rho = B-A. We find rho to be 0.2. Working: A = 0.92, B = 1.1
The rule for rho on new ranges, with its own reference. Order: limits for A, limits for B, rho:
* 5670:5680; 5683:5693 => 0.8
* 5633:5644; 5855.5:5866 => 0.3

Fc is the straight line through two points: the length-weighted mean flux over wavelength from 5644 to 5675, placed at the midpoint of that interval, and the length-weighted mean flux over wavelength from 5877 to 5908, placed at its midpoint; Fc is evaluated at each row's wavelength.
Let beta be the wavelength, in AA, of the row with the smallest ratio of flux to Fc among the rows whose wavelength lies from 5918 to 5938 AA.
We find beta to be 5919.88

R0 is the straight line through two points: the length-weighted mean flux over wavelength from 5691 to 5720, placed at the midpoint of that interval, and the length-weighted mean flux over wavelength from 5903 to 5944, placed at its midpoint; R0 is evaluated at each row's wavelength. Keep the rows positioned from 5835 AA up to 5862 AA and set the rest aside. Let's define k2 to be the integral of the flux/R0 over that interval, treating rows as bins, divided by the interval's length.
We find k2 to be 1.02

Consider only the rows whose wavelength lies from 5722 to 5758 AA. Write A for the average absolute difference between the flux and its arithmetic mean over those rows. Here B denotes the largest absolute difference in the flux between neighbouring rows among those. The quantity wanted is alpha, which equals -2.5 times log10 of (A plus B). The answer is -1.3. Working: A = 0.9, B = 2.4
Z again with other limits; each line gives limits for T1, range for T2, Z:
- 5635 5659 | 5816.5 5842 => 3.95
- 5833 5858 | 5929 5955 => 3.96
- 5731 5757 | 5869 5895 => 3.86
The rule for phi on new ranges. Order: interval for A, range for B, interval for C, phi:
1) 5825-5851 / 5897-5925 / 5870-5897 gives 968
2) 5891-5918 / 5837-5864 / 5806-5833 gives 994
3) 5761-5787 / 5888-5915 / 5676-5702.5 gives 919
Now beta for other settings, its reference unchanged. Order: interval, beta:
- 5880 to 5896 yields 5891.32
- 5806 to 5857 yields 5806.48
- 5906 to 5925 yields 5915.79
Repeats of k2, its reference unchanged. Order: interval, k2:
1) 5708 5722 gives 0.99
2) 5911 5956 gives 1.01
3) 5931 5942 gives 1.00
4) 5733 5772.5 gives 1.05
